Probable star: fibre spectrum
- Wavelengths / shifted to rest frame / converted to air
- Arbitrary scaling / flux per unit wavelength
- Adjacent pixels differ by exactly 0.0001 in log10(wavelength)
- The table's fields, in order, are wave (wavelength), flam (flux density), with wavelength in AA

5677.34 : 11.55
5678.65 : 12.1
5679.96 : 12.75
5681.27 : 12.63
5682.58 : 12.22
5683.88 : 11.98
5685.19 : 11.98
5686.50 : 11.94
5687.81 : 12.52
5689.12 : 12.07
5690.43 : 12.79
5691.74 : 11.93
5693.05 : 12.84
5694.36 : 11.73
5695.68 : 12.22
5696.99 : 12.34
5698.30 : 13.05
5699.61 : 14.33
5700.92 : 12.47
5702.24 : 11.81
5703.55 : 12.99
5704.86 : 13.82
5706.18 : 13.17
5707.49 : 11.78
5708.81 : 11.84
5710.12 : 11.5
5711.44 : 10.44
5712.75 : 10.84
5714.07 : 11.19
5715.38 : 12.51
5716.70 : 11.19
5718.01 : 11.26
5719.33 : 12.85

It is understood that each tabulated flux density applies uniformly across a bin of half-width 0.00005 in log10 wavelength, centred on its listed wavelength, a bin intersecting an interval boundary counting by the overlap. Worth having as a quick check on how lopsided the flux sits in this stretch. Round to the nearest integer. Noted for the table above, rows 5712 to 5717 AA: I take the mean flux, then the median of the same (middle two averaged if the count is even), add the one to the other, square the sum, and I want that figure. 512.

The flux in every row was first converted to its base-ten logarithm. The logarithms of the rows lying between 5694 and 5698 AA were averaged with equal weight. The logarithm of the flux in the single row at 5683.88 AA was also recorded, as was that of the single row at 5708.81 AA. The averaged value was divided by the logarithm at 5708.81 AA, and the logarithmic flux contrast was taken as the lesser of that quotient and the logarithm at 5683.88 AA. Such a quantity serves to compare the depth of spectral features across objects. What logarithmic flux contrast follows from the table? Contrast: 1.01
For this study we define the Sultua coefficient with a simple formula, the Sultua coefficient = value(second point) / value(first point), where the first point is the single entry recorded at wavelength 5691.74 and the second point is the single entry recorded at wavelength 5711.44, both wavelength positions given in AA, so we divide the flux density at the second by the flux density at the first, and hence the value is 0.88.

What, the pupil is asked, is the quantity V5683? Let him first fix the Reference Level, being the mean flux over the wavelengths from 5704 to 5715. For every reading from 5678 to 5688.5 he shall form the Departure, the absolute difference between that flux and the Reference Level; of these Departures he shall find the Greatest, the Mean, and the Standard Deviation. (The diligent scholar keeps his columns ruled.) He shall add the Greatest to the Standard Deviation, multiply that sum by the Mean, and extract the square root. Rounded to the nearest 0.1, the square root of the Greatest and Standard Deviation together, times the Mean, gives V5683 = 0.7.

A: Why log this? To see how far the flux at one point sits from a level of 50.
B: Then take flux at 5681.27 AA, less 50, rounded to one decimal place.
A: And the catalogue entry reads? -37.4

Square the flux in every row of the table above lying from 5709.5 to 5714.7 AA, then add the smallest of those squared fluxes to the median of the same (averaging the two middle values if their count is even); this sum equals 230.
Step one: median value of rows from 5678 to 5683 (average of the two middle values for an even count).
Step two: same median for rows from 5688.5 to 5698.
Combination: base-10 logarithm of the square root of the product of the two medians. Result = 1.09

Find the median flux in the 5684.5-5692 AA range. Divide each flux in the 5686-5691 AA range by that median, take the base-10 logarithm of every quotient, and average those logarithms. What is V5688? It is 0.011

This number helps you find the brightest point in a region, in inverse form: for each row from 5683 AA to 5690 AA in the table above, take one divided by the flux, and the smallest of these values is 0.080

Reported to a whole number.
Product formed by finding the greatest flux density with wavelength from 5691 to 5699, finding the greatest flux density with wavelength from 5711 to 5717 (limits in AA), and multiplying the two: 163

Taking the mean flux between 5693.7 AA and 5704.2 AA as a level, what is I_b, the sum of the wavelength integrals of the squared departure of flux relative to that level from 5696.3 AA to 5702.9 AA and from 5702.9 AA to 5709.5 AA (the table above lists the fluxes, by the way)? 9.3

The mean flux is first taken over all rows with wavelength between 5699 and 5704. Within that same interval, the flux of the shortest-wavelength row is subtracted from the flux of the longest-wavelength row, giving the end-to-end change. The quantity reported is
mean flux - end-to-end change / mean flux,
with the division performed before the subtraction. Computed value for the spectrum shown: 13.0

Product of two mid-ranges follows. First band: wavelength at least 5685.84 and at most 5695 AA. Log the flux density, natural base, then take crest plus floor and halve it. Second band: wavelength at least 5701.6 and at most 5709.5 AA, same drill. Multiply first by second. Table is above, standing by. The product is 6.38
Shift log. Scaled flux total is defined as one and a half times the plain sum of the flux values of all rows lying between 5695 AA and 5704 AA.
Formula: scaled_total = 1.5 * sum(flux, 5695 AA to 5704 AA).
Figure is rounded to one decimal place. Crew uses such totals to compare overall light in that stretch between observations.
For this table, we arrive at 133.8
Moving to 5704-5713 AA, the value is 125.1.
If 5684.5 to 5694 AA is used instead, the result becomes 129.1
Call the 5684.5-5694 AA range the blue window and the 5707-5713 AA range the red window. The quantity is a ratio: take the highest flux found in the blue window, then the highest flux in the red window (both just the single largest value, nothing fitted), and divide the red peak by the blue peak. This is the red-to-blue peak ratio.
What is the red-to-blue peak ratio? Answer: 0.92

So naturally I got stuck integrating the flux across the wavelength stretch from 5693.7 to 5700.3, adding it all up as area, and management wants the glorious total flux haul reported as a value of 84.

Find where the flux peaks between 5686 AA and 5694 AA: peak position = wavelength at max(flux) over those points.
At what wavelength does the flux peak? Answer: 5693.05 AA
